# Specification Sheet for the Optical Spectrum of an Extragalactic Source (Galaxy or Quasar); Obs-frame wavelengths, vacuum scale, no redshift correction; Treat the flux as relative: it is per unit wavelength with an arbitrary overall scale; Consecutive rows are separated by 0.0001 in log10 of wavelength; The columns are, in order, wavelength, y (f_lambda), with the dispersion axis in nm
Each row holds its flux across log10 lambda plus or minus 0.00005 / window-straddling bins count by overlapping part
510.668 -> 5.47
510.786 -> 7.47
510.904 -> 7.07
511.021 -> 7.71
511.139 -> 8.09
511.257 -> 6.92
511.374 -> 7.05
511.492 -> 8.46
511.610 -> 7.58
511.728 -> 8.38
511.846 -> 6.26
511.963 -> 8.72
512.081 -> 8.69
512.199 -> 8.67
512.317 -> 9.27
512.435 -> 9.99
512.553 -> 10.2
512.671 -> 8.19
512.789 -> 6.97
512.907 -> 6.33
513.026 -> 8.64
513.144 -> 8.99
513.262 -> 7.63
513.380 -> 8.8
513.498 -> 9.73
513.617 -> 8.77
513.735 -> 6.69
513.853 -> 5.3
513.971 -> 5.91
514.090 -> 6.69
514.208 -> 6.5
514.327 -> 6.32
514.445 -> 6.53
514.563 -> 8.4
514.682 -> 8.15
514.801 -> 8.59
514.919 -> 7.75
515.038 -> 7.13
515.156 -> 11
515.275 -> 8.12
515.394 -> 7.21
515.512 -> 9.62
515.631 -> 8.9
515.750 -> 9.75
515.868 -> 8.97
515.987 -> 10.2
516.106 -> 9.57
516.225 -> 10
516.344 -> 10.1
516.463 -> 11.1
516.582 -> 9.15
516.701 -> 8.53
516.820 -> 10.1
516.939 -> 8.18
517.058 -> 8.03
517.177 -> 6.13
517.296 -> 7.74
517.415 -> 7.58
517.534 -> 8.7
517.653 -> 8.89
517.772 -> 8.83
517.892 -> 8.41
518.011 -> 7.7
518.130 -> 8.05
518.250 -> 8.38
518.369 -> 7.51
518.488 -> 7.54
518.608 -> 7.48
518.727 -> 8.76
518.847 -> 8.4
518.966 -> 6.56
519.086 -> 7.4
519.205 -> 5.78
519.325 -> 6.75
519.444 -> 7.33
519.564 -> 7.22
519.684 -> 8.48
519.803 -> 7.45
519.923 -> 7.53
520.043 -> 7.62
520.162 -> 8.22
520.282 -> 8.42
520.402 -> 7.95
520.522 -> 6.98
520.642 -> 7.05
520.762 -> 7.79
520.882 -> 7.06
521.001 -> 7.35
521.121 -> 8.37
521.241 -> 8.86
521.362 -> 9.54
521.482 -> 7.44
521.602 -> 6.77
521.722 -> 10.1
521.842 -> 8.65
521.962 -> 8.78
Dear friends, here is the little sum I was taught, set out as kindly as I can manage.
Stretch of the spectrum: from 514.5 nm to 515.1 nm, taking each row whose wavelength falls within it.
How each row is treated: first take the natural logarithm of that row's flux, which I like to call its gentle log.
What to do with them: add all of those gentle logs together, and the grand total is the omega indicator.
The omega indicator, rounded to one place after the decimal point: 10.4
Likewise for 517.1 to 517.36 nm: 3.9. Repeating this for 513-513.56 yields 10.8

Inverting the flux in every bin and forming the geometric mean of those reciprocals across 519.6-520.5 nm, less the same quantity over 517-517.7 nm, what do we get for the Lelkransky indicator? 0.00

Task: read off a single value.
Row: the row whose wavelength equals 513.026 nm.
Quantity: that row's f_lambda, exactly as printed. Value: 8.64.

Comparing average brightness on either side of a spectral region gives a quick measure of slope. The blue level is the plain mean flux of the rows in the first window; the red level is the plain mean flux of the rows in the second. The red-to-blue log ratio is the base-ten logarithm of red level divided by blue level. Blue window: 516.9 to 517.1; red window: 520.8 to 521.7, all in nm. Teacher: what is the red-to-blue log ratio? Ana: -0.01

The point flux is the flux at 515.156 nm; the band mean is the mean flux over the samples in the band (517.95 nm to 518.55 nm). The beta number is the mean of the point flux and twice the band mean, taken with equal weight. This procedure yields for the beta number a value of 13.34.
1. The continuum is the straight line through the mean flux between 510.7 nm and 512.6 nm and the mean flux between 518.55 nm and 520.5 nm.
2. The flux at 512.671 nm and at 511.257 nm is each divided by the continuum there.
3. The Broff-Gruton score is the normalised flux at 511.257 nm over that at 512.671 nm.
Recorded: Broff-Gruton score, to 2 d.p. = 0.83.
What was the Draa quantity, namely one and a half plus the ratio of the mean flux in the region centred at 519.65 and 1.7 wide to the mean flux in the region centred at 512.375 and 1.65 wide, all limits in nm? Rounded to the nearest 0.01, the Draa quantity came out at 2.40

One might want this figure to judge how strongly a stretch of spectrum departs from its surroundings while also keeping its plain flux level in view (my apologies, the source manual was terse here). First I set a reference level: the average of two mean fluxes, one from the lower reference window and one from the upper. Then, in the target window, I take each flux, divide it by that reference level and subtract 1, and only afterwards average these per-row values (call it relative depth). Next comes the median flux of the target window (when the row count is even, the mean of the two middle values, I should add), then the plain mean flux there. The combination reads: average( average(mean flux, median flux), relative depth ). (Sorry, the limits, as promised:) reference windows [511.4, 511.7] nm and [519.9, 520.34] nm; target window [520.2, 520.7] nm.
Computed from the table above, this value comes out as 3.8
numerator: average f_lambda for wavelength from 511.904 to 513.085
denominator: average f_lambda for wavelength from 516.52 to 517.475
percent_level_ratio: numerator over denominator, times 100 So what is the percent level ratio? 105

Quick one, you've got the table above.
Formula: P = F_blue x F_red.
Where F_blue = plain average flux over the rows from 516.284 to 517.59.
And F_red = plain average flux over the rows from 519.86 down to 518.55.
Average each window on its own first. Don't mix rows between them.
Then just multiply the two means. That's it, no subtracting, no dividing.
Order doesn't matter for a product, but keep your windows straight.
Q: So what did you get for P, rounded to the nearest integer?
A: 64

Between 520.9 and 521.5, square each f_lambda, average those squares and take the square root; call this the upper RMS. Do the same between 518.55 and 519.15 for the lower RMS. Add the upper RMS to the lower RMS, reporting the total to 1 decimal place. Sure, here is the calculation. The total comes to 16.1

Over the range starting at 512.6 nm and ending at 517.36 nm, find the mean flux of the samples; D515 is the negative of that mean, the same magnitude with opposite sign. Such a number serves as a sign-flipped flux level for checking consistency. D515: -8.3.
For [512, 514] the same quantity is -8.2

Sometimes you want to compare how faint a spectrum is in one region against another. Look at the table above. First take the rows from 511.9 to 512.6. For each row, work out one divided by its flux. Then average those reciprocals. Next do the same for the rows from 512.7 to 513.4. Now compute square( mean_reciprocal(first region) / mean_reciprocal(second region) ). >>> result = 0.71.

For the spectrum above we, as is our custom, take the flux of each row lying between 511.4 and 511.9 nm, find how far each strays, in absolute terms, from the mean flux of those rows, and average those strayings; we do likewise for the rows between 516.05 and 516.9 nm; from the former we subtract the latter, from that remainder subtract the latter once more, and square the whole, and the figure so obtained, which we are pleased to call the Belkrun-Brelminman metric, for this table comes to 0.22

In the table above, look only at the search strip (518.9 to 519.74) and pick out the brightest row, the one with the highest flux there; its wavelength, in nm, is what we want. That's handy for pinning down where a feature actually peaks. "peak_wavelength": 519.684 nm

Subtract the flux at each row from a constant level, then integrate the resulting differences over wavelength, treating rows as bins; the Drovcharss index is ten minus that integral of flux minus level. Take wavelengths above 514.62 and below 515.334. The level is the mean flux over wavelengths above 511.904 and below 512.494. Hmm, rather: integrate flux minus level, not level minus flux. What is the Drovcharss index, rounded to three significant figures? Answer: 10.4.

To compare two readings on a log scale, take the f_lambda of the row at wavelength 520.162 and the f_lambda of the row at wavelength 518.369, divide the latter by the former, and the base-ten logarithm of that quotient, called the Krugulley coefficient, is -0.04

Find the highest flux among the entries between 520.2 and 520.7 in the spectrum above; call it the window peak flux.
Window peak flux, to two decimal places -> 8.42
